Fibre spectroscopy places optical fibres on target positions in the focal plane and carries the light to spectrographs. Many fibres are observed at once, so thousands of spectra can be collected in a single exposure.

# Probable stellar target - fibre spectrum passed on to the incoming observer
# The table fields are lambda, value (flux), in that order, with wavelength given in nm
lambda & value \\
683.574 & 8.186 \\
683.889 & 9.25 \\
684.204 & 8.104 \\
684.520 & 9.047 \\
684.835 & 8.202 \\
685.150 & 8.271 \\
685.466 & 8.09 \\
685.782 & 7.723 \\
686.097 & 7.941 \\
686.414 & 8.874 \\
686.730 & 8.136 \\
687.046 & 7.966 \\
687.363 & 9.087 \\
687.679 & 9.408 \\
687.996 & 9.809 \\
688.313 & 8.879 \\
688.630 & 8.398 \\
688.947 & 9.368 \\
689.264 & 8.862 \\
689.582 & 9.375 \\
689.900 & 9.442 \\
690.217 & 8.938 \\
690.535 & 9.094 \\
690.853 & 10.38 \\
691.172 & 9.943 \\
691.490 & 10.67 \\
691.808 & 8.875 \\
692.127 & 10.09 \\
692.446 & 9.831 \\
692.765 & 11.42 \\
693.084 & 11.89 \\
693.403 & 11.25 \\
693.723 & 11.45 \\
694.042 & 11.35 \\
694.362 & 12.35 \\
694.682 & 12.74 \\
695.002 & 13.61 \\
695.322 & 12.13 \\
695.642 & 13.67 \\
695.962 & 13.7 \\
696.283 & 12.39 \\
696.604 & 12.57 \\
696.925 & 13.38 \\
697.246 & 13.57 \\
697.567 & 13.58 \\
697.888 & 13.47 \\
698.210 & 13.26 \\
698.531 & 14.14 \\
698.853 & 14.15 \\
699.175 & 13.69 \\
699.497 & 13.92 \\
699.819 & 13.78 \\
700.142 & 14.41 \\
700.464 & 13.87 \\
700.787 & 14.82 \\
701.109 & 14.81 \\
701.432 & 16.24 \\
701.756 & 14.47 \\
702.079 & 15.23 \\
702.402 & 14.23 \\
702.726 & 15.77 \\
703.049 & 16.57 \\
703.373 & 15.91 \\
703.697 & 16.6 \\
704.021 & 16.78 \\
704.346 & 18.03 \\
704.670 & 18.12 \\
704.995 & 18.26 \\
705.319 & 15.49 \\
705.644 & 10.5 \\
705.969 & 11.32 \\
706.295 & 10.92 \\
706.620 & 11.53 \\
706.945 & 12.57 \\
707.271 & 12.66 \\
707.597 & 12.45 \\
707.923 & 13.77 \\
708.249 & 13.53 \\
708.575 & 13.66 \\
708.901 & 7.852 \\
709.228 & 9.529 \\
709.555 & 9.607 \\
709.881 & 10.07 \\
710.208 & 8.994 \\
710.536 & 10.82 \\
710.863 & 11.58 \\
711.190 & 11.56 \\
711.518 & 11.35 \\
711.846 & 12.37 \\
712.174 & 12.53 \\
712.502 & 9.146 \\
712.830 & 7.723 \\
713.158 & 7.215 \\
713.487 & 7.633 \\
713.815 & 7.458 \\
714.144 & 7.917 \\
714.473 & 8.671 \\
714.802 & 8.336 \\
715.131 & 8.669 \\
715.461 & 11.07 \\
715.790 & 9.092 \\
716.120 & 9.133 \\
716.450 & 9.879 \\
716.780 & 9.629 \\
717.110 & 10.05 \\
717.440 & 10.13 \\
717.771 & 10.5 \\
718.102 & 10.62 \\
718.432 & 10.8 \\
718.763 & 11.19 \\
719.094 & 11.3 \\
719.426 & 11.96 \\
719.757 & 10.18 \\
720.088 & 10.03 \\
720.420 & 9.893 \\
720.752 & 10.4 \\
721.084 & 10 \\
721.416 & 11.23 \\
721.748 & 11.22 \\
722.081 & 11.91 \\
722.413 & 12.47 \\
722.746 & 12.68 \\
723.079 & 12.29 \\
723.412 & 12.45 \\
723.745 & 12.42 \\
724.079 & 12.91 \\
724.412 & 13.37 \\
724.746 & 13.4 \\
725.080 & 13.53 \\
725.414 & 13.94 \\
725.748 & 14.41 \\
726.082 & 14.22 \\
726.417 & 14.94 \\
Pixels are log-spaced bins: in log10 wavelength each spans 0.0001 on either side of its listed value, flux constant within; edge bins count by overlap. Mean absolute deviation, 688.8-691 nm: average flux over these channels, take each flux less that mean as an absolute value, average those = 0.33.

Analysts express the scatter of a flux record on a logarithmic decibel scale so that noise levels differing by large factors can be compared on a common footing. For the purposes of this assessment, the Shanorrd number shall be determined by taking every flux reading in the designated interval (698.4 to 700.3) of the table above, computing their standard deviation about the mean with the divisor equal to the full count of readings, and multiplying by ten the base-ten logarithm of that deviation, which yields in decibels -6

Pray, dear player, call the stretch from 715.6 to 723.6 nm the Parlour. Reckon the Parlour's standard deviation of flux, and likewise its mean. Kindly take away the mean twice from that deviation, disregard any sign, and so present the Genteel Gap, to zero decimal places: 21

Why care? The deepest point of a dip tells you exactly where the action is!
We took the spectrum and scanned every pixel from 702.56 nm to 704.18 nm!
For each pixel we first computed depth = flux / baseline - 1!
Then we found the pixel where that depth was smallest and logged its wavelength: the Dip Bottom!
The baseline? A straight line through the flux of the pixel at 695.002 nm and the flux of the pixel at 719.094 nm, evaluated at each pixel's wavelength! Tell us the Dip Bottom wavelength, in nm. 702.726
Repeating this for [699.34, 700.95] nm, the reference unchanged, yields 699.819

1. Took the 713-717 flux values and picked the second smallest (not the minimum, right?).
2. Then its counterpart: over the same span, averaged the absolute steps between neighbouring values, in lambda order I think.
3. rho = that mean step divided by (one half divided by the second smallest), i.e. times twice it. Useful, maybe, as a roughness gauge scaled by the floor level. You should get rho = 10.7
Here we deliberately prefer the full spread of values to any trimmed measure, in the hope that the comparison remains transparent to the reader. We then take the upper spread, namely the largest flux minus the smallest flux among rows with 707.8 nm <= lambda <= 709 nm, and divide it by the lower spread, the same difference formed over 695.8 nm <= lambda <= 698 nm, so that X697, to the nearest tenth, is 4.5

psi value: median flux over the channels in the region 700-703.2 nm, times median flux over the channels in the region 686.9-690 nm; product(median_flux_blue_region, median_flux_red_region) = 137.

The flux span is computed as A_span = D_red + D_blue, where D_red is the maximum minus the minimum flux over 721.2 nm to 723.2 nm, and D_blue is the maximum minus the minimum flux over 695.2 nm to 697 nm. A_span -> 3.0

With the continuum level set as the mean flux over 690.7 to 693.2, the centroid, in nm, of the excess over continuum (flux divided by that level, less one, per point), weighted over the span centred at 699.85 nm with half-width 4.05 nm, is 700.40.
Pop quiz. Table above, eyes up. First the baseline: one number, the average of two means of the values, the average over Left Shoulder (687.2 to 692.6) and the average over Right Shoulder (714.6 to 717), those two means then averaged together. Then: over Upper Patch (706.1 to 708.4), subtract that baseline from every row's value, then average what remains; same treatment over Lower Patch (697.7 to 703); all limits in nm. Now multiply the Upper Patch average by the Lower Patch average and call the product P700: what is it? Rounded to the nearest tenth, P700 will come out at 15.3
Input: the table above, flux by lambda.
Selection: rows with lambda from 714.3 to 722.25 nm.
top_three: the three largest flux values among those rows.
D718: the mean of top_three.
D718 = 11.7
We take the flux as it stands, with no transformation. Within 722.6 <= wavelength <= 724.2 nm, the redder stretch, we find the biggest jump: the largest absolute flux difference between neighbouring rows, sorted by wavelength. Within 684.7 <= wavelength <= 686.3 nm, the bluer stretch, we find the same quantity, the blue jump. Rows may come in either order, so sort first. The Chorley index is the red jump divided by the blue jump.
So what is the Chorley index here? 1.3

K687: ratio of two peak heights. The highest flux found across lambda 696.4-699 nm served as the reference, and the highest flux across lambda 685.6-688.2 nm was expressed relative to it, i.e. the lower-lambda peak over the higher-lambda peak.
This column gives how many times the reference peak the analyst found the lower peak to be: 0.7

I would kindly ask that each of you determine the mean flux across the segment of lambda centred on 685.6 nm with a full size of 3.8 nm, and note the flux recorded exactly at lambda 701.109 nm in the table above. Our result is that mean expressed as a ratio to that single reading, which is 0.57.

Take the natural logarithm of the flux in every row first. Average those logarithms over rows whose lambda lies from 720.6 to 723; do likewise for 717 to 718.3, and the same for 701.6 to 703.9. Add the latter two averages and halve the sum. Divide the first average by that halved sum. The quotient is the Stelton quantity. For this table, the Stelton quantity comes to 0.958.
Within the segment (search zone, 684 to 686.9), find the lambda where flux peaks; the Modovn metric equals 684.520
